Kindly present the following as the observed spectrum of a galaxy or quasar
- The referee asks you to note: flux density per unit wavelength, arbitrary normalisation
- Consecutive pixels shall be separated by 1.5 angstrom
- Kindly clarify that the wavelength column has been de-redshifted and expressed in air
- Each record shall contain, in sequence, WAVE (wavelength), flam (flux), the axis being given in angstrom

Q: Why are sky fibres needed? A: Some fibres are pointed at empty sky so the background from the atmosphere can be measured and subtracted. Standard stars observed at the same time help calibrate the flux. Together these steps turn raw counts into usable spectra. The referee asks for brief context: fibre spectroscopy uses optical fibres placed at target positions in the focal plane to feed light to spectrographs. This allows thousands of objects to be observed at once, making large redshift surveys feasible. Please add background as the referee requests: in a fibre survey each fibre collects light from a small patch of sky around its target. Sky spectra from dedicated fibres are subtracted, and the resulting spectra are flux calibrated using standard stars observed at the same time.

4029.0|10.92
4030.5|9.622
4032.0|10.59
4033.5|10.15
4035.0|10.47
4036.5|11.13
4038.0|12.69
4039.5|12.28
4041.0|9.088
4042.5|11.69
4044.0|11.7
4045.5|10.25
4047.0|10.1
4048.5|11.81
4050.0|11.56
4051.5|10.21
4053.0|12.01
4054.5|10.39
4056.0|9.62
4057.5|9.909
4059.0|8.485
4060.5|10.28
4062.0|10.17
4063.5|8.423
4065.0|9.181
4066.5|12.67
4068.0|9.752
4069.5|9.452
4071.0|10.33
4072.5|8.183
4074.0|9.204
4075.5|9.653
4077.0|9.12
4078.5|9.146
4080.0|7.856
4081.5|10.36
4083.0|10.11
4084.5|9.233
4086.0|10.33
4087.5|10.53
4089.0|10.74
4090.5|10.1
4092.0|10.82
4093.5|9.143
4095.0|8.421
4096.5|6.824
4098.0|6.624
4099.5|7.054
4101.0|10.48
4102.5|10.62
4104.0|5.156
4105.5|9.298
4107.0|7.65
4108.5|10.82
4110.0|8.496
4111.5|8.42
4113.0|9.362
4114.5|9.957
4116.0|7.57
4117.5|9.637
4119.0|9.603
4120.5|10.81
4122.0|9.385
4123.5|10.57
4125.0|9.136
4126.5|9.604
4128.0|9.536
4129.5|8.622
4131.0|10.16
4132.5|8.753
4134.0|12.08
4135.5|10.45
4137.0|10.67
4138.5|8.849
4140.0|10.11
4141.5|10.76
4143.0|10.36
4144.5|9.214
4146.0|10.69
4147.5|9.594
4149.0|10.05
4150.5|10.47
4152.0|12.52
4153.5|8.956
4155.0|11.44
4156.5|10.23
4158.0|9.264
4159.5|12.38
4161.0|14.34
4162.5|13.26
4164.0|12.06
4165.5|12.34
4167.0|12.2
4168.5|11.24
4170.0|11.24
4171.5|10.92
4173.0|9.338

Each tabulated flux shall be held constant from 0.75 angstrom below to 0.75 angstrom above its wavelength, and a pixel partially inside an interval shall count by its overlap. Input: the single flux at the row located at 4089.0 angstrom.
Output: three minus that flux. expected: -7.74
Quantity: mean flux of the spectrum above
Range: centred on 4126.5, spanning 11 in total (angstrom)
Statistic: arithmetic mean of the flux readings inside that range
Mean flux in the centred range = 9.6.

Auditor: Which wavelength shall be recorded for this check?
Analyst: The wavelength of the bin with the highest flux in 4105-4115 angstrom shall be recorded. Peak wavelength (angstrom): 4108.5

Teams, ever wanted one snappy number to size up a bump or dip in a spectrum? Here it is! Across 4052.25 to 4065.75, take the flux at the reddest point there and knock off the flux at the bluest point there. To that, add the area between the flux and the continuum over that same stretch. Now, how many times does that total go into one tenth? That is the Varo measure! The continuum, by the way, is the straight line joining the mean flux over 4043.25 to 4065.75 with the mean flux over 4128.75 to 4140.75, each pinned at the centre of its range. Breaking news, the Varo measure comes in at -0.01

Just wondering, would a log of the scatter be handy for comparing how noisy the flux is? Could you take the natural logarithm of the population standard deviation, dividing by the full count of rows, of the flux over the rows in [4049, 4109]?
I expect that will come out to 0.39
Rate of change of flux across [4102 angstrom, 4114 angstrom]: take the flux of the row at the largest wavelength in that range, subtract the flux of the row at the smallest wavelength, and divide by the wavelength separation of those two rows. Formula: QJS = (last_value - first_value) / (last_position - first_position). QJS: -0.1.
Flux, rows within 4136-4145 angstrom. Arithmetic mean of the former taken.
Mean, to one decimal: 10.0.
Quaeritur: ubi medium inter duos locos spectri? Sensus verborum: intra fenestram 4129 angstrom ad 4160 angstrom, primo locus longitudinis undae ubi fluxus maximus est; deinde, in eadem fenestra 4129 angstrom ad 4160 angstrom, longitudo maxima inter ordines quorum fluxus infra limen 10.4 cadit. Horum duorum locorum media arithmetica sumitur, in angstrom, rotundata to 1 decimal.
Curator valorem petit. 4155.0 angstrom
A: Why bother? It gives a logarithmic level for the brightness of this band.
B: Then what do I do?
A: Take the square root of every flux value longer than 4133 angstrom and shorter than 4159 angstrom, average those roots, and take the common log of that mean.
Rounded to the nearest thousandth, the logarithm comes 0.507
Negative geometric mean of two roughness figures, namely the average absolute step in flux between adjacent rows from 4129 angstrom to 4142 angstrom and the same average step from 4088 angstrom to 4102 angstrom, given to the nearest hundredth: -1.32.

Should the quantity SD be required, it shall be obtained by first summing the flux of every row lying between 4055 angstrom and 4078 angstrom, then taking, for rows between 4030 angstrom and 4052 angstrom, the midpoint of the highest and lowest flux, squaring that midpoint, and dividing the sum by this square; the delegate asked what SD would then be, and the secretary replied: 1.22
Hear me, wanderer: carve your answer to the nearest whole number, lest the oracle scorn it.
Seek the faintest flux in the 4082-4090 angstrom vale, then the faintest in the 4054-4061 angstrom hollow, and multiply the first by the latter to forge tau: 78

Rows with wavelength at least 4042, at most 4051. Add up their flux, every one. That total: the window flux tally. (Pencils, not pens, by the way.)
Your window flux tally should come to 67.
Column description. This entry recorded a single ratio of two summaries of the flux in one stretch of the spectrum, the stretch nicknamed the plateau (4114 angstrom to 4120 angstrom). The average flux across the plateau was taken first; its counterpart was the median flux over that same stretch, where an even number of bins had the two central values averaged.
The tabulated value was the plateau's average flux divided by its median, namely 0.96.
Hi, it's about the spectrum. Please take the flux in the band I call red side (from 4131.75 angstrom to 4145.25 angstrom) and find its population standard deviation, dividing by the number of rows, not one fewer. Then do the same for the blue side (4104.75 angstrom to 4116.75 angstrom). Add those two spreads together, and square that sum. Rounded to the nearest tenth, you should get 4.2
